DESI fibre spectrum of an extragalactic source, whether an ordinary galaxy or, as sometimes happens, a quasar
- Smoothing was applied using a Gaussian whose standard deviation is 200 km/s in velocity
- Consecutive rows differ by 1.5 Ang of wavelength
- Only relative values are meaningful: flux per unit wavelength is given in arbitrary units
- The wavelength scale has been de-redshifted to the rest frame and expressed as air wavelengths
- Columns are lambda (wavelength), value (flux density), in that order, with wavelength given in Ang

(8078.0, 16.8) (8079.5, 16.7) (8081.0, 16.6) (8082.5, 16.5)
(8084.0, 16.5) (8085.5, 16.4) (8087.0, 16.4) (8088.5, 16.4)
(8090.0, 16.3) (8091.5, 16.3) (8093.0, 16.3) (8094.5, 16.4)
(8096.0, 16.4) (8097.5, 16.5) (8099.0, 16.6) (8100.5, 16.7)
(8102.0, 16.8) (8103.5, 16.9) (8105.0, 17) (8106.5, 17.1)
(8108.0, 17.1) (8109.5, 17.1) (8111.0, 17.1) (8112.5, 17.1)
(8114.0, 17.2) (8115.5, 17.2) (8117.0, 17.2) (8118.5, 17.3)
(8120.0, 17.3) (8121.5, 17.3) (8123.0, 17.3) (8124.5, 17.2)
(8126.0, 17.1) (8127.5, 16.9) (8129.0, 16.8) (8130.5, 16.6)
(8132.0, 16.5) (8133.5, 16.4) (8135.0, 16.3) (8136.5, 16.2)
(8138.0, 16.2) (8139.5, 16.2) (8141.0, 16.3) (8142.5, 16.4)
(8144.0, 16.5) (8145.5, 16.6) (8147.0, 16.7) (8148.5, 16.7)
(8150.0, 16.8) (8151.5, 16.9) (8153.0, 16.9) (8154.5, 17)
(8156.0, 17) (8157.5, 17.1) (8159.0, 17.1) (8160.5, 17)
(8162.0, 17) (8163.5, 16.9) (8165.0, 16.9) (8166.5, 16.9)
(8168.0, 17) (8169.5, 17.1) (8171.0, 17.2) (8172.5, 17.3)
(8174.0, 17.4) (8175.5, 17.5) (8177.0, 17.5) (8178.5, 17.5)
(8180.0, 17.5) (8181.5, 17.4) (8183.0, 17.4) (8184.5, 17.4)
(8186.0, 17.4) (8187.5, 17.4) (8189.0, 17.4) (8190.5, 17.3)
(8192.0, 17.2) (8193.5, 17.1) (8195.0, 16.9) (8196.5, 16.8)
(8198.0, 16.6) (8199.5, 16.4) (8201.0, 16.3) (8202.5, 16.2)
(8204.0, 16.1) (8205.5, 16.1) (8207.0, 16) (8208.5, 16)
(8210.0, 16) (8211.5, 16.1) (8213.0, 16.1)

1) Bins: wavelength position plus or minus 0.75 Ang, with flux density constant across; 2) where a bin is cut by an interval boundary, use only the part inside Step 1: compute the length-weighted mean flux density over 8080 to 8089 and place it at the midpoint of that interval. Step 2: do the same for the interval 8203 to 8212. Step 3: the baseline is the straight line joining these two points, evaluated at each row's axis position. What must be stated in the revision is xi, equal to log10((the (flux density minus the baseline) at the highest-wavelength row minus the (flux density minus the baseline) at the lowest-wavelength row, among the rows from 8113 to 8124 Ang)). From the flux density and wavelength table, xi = -0.9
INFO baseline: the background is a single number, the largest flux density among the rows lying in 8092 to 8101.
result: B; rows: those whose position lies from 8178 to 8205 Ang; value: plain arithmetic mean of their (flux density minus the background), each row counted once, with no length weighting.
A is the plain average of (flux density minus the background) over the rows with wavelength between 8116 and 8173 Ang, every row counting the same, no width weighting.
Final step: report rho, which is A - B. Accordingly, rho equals -0.2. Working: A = 0.1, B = 0.32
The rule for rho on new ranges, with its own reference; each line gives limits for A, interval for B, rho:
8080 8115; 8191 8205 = 0.1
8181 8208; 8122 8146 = 0.3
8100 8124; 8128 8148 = 0.7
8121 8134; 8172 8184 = -0.5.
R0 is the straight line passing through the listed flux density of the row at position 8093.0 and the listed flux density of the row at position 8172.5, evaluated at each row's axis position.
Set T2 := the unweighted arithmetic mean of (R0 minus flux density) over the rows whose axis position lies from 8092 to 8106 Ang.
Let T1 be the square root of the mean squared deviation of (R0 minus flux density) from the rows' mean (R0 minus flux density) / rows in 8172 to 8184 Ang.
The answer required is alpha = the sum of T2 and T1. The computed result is -0.18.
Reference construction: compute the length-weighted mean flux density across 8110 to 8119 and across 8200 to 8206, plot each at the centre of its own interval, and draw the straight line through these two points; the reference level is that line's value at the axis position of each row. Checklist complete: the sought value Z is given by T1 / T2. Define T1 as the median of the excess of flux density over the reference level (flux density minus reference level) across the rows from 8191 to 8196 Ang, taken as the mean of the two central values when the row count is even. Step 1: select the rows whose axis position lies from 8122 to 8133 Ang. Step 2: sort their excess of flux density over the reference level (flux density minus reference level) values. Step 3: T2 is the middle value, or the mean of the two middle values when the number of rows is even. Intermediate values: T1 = 0.8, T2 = -0.13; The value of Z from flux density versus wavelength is -6.1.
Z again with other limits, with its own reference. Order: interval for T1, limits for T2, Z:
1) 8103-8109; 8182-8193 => -0.2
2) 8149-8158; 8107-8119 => -5.1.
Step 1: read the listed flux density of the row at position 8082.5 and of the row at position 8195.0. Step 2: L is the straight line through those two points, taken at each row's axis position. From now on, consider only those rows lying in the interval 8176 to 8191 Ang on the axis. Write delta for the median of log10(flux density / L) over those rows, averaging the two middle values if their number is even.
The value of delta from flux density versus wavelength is 0.014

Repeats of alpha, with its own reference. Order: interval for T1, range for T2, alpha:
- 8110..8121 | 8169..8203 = 0.37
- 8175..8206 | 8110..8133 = 0.20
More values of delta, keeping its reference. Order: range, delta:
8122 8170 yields 0.003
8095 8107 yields 0.005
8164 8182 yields 0.013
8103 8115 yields 0.013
